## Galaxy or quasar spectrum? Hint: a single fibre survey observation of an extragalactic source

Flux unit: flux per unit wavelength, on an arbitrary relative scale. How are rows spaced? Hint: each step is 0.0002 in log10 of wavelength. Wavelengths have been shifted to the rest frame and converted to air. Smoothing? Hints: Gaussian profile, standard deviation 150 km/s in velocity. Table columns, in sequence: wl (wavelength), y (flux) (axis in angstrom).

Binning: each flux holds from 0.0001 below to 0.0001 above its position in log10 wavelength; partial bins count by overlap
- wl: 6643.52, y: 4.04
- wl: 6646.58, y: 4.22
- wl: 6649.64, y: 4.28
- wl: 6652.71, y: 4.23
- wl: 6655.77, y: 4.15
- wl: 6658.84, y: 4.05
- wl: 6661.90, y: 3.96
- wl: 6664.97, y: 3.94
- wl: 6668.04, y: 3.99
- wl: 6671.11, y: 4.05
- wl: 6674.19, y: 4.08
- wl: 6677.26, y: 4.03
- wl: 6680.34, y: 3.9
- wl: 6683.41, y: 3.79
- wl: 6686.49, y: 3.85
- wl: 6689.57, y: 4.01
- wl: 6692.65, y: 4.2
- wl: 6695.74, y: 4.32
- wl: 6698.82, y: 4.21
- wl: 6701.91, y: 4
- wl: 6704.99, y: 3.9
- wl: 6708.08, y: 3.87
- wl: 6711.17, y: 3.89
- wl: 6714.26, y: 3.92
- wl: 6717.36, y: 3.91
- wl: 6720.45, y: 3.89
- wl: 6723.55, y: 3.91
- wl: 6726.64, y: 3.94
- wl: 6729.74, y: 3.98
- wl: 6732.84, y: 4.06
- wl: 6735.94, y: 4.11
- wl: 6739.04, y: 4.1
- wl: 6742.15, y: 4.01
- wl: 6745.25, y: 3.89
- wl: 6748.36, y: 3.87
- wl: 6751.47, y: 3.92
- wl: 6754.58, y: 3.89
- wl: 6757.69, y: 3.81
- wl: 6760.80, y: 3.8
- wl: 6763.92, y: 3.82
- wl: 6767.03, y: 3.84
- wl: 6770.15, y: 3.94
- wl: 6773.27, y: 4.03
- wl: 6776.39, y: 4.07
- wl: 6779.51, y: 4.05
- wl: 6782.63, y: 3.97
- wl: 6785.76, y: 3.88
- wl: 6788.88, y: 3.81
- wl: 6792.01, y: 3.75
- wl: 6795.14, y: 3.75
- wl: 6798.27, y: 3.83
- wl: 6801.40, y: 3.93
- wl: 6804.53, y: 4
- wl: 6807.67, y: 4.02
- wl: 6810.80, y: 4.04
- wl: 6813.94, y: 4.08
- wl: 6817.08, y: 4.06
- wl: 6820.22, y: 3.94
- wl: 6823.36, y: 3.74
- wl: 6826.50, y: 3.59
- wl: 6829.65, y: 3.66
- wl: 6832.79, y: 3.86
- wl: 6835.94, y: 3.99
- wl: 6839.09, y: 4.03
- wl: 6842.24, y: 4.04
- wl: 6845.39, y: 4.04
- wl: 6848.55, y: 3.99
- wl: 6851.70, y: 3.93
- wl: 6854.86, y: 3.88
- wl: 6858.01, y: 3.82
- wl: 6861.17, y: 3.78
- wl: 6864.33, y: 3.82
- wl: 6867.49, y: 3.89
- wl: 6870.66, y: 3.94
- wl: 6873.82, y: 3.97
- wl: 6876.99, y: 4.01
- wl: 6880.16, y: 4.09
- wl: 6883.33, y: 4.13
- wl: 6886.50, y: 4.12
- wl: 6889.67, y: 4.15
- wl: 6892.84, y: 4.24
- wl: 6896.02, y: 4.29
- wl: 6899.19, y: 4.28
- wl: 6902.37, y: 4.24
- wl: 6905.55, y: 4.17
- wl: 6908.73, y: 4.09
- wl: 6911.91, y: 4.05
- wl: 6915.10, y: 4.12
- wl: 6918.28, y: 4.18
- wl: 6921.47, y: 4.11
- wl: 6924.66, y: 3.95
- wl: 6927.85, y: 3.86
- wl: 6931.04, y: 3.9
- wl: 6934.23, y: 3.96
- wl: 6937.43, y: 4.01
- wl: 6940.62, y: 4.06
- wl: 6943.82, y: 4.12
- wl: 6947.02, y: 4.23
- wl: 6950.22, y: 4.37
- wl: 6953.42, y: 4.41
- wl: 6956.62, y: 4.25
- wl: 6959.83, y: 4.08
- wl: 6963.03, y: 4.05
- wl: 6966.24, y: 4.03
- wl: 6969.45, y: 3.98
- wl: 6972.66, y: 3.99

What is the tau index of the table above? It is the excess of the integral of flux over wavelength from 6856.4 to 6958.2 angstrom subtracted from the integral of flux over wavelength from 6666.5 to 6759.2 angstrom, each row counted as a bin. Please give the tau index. -47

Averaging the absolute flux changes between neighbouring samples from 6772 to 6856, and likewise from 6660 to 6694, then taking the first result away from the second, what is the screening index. 0.017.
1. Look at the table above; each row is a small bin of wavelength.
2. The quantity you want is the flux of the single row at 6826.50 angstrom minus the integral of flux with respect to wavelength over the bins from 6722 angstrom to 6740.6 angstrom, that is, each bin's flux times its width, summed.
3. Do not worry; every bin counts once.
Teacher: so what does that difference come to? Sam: -71.1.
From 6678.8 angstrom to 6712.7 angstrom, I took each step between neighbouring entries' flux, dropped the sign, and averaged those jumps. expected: 0.111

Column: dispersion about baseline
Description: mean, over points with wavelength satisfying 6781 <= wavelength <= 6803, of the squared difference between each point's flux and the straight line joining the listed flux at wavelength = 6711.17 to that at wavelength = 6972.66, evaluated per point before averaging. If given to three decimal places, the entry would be 0.012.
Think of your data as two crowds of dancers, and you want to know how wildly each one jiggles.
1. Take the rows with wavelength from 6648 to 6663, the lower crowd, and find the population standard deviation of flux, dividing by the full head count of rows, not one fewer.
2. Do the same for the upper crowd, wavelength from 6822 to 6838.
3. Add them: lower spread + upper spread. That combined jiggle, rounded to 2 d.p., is 0.26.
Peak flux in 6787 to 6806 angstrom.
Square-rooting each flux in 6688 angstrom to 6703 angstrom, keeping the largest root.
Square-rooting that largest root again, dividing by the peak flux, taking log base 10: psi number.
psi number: -0.443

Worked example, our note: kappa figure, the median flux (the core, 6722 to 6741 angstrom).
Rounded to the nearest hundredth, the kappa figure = 4.02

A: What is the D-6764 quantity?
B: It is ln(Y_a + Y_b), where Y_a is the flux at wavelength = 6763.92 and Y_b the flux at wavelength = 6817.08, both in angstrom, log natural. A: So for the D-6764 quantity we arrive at 2.064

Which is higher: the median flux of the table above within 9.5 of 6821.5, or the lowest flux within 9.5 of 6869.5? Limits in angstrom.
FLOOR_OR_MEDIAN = 3.84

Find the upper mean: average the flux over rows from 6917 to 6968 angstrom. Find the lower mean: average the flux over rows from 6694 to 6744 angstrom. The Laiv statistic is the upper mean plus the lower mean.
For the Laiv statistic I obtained 8.10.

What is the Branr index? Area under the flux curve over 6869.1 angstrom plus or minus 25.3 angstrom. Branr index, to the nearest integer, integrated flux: 202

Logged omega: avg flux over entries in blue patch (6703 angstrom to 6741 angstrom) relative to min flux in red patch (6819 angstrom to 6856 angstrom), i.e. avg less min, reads 0.37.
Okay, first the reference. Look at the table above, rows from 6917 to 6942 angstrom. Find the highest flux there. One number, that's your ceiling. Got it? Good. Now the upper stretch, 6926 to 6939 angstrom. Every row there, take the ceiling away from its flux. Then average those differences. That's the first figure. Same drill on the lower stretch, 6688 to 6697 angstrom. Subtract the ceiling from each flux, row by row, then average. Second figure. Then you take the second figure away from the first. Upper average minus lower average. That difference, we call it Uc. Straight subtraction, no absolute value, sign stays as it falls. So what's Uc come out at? -0.24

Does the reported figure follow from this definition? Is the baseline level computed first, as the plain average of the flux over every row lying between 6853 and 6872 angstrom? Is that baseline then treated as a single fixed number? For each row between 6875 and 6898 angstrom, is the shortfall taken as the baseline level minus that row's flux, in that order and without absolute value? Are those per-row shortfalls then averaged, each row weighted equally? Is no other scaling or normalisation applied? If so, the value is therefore -0.292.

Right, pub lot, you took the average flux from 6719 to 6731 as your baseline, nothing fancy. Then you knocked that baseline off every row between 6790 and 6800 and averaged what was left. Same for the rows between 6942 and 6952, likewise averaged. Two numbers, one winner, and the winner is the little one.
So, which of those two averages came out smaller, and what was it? -0.15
